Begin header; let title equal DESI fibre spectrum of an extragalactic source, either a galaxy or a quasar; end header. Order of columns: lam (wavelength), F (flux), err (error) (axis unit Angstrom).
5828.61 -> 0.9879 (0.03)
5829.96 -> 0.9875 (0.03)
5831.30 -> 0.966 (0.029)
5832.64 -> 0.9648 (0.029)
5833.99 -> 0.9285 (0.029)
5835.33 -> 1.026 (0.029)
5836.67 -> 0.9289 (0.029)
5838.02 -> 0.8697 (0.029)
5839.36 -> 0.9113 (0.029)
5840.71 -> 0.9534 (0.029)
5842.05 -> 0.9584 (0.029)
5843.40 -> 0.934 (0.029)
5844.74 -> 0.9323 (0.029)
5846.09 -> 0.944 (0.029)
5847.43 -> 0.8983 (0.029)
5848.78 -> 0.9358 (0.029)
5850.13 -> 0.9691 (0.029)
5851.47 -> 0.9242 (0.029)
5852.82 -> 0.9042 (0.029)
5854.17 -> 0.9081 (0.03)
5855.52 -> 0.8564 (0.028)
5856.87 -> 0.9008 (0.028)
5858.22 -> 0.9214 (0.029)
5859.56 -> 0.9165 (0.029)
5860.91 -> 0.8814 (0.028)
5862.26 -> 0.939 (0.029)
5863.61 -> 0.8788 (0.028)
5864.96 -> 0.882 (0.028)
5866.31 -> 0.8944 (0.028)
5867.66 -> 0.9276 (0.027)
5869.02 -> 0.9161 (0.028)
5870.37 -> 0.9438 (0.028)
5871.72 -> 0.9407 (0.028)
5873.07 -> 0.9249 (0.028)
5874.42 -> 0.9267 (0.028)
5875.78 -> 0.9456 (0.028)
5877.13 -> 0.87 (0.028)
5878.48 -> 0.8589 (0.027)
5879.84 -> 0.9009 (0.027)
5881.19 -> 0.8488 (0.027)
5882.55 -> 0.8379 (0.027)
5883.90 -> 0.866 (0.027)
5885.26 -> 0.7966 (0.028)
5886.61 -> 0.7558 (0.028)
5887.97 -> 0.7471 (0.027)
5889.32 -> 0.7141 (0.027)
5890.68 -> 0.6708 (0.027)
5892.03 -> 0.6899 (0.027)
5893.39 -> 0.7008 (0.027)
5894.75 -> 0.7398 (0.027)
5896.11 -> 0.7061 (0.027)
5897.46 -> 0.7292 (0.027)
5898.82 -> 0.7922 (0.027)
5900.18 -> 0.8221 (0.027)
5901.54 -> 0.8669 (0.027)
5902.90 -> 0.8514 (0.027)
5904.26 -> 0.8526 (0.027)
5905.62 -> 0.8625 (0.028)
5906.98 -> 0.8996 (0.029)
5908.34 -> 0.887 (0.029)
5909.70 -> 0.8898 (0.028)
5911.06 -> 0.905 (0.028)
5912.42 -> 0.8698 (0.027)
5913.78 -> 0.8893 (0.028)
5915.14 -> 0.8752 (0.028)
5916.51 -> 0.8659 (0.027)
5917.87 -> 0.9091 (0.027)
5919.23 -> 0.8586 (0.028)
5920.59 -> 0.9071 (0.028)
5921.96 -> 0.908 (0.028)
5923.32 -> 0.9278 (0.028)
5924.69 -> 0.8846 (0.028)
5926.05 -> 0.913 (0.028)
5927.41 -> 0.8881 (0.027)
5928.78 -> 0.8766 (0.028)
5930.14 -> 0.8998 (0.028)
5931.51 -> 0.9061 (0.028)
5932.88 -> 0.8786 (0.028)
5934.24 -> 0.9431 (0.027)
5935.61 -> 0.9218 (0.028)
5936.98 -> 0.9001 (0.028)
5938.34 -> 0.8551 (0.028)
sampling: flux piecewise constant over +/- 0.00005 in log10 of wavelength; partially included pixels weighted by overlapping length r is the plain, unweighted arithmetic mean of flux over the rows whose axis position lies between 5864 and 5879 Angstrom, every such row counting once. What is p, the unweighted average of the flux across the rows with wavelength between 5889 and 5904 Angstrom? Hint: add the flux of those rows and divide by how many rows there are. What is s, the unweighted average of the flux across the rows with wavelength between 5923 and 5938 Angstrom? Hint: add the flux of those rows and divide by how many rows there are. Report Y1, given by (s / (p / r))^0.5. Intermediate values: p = 0.75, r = 0.91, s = 0.904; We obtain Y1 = 1.05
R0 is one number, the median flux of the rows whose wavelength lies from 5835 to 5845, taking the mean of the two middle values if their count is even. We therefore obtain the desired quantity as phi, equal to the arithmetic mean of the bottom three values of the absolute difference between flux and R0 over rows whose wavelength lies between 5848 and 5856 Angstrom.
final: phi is 0.01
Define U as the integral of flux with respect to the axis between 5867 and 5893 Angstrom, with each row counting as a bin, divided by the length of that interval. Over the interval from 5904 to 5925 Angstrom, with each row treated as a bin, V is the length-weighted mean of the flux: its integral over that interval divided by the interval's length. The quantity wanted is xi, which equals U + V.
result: 1.73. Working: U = 0.845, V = 0.888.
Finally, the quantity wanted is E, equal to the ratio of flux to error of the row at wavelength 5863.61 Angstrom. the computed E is 31.4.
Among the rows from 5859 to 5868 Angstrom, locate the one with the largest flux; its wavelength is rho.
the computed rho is 5862.26 Angstrom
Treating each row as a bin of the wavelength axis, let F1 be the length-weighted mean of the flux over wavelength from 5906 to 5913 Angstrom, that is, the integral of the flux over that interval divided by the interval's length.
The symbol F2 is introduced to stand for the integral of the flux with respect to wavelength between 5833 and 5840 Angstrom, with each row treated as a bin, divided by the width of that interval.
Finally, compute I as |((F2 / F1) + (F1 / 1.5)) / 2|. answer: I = 0.82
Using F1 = 0.89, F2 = 0.934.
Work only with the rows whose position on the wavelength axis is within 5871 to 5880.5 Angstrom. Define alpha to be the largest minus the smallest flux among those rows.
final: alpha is 0.087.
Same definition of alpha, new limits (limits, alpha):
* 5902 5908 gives 0.048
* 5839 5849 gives 0.060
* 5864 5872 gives 0.062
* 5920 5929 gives 0.051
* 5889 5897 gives 0.069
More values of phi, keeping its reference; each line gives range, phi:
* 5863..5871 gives 0.01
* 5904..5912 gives 0.04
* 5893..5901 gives 0.15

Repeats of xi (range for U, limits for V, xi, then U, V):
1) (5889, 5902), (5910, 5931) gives 1.63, 0.742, 0.892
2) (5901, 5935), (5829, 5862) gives 1.82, 0.889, 0.931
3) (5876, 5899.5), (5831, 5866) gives 1.70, 0.781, 0.924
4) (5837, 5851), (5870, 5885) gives 1.82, 0.931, 0.893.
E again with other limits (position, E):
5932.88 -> 31.4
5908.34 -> 30.6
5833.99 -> 32.0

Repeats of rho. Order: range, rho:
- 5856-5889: 5875.78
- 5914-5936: 5934.24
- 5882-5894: 5883.90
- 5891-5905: 5901.54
